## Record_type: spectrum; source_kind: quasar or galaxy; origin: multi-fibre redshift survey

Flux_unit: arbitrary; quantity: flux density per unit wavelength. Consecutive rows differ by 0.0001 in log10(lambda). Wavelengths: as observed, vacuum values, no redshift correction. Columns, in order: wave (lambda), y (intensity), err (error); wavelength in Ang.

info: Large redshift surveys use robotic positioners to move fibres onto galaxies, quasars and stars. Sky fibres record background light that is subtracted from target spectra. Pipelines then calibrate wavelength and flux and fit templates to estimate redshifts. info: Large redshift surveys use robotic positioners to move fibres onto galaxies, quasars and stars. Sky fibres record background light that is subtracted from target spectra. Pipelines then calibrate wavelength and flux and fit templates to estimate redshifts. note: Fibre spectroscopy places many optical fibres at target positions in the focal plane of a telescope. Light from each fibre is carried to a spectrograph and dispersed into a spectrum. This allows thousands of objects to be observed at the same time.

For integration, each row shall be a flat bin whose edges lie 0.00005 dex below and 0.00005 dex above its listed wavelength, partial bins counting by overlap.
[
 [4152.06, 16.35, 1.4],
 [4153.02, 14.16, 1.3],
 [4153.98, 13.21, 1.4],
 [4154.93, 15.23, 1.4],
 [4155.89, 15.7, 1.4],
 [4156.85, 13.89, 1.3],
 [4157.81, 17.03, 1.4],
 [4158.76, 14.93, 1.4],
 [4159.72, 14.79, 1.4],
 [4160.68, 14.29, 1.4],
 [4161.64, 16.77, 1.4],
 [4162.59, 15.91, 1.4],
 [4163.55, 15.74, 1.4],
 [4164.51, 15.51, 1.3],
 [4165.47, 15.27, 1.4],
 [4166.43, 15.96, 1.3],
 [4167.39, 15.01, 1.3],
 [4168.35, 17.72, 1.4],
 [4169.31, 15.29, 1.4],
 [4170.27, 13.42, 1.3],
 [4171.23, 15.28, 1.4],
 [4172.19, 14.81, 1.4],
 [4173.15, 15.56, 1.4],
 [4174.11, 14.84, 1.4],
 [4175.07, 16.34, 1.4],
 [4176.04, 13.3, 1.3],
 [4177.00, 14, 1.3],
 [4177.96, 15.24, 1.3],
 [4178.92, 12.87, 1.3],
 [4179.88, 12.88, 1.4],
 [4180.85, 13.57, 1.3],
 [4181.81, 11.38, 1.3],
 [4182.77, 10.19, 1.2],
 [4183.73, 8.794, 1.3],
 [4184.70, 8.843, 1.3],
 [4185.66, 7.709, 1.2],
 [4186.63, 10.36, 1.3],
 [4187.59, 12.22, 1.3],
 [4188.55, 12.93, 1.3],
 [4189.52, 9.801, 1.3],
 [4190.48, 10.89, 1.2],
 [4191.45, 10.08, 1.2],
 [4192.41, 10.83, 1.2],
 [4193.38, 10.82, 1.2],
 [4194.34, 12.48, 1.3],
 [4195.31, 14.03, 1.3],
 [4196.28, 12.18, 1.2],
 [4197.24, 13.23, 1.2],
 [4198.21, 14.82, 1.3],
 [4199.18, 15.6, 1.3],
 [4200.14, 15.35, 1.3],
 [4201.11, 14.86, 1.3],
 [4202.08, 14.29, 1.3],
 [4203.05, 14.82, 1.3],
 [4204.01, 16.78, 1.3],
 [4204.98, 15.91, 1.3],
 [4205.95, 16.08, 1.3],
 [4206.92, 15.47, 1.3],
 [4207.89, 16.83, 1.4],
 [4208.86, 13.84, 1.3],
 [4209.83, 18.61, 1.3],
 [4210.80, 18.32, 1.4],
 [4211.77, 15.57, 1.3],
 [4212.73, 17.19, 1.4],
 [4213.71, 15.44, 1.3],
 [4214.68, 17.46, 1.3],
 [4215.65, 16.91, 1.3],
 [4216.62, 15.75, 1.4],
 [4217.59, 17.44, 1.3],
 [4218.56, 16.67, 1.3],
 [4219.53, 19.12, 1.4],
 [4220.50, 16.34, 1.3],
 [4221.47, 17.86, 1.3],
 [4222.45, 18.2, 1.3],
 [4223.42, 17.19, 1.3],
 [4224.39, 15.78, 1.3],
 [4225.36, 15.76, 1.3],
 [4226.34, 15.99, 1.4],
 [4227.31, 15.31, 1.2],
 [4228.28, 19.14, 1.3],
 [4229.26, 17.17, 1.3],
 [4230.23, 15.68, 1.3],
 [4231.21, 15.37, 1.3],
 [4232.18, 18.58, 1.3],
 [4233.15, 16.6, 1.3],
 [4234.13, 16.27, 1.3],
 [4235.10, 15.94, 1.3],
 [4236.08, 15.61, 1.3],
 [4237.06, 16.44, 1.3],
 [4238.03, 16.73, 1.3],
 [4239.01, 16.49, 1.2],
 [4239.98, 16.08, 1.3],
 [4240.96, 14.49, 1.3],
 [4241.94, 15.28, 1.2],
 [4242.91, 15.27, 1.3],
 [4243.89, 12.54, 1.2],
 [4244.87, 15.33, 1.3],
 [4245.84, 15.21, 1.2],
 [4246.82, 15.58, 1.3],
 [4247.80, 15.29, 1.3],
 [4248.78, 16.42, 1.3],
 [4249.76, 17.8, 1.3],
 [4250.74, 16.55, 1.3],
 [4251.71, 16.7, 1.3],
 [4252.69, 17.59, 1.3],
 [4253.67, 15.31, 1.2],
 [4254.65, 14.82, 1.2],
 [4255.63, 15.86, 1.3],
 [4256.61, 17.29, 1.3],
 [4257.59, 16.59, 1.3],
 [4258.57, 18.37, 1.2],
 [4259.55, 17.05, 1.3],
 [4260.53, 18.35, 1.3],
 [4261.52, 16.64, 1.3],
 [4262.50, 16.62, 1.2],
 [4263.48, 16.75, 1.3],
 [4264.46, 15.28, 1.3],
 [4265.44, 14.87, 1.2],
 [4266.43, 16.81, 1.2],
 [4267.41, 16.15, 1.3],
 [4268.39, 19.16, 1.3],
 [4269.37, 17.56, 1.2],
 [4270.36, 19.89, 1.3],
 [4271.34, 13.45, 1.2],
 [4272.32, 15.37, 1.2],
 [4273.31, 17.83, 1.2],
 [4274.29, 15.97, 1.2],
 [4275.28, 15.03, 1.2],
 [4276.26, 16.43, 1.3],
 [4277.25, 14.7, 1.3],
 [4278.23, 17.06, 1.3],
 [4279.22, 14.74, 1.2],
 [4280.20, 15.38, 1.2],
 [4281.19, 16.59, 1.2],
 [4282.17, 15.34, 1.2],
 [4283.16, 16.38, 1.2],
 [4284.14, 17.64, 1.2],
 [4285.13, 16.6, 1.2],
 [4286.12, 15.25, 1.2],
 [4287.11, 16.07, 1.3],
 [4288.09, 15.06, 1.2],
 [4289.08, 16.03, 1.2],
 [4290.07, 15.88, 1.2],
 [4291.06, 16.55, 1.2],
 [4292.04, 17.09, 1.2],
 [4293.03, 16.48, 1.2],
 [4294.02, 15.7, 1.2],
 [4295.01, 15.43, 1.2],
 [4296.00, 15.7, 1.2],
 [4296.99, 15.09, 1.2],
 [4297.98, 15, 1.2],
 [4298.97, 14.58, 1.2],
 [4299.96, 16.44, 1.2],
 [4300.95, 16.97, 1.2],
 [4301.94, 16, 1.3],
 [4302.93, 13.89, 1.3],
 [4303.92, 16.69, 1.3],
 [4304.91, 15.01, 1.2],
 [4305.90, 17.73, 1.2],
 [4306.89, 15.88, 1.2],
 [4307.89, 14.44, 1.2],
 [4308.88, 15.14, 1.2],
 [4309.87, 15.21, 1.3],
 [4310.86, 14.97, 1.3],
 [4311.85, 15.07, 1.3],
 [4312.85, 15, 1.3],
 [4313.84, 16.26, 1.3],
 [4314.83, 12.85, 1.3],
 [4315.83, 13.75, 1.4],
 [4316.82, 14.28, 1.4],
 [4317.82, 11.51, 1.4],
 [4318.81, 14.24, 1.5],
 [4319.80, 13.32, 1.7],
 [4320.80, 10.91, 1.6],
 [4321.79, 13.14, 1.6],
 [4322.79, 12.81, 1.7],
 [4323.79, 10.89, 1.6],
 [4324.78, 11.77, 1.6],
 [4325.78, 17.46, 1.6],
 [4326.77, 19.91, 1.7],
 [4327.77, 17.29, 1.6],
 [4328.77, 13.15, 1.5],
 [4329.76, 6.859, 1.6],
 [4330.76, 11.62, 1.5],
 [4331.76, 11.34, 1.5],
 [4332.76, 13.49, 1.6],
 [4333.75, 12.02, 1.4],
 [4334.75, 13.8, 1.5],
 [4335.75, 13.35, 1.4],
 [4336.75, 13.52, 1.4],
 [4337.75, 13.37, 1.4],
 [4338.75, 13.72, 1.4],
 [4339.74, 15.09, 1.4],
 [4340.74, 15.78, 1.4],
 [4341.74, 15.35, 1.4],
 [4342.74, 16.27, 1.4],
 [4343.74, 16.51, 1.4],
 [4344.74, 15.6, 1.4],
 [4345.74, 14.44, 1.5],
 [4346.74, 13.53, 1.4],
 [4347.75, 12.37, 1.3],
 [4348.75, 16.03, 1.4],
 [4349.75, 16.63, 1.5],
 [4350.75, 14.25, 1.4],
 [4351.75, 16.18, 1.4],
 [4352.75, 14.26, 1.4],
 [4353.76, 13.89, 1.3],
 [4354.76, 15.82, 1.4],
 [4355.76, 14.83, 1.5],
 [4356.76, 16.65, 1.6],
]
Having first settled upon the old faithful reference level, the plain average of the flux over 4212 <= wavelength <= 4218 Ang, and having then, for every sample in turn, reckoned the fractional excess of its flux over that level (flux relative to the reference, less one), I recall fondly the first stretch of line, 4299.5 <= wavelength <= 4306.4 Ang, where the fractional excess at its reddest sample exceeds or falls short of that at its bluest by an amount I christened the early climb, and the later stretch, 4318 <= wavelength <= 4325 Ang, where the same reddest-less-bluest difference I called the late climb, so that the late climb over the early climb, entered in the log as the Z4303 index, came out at -1.9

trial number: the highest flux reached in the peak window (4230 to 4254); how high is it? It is 18.58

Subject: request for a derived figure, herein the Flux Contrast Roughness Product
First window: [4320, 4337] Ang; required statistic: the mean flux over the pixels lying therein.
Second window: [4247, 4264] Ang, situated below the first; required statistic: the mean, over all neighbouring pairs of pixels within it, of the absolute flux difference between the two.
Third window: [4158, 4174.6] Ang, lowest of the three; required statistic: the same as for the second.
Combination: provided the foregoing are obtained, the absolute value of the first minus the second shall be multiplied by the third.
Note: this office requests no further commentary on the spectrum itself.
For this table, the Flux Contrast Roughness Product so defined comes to 12.9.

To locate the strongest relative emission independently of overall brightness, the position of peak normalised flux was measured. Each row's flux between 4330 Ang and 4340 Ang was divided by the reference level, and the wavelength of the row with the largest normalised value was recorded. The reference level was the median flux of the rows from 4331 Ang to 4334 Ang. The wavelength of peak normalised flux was 4339.74 Ang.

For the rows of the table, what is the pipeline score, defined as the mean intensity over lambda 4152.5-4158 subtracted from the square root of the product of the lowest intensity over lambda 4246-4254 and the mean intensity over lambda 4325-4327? 2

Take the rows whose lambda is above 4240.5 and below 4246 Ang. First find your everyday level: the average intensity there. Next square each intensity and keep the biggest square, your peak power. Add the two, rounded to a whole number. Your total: 250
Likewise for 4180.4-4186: 194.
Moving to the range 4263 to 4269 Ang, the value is 384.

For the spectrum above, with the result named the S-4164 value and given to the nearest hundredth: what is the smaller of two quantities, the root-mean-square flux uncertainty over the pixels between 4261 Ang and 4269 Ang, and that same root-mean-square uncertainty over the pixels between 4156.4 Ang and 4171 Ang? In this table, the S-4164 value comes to 1.26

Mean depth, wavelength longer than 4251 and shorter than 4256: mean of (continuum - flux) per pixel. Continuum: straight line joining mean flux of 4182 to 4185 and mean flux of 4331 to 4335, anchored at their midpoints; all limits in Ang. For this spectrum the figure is -5.2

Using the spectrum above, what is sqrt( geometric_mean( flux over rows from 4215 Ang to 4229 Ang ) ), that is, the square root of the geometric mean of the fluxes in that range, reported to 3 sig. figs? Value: 4.11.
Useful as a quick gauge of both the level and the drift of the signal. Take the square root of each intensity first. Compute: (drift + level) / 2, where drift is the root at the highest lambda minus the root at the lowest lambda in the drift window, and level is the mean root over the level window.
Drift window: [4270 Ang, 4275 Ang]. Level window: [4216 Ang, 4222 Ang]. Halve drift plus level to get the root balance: 1.84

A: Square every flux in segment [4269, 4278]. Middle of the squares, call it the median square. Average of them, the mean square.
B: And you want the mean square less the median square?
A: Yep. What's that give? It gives 12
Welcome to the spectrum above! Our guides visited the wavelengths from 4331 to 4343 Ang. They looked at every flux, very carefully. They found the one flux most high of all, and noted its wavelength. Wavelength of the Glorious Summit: 4342.74 Ang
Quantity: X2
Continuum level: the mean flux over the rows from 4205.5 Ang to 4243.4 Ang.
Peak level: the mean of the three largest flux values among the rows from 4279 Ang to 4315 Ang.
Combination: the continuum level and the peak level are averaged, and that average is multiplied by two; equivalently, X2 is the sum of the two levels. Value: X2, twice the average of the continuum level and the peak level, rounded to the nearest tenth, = 34.0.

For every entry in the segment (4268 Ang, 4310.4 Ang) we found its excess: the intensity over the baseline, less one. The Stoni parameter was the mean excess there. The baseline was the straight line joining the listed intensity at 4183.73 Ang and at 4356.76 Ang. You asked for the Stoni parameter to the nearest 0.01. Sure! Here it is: 0.18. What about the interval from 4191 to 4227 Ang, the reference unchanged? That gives 0.56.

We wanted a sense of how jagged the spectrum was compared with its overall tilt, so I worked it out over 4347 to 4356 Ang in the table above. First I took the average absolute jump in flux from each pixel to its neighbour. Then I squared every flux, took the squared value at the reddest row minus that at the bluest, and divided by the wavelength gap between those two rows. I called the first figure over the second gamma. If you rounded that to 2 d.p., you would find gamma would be 0.21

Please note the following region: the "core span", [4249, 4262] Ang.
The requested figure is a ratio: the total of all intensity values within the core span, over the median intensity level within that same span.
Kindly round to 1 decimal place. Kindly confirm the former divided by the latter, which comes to 13.1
